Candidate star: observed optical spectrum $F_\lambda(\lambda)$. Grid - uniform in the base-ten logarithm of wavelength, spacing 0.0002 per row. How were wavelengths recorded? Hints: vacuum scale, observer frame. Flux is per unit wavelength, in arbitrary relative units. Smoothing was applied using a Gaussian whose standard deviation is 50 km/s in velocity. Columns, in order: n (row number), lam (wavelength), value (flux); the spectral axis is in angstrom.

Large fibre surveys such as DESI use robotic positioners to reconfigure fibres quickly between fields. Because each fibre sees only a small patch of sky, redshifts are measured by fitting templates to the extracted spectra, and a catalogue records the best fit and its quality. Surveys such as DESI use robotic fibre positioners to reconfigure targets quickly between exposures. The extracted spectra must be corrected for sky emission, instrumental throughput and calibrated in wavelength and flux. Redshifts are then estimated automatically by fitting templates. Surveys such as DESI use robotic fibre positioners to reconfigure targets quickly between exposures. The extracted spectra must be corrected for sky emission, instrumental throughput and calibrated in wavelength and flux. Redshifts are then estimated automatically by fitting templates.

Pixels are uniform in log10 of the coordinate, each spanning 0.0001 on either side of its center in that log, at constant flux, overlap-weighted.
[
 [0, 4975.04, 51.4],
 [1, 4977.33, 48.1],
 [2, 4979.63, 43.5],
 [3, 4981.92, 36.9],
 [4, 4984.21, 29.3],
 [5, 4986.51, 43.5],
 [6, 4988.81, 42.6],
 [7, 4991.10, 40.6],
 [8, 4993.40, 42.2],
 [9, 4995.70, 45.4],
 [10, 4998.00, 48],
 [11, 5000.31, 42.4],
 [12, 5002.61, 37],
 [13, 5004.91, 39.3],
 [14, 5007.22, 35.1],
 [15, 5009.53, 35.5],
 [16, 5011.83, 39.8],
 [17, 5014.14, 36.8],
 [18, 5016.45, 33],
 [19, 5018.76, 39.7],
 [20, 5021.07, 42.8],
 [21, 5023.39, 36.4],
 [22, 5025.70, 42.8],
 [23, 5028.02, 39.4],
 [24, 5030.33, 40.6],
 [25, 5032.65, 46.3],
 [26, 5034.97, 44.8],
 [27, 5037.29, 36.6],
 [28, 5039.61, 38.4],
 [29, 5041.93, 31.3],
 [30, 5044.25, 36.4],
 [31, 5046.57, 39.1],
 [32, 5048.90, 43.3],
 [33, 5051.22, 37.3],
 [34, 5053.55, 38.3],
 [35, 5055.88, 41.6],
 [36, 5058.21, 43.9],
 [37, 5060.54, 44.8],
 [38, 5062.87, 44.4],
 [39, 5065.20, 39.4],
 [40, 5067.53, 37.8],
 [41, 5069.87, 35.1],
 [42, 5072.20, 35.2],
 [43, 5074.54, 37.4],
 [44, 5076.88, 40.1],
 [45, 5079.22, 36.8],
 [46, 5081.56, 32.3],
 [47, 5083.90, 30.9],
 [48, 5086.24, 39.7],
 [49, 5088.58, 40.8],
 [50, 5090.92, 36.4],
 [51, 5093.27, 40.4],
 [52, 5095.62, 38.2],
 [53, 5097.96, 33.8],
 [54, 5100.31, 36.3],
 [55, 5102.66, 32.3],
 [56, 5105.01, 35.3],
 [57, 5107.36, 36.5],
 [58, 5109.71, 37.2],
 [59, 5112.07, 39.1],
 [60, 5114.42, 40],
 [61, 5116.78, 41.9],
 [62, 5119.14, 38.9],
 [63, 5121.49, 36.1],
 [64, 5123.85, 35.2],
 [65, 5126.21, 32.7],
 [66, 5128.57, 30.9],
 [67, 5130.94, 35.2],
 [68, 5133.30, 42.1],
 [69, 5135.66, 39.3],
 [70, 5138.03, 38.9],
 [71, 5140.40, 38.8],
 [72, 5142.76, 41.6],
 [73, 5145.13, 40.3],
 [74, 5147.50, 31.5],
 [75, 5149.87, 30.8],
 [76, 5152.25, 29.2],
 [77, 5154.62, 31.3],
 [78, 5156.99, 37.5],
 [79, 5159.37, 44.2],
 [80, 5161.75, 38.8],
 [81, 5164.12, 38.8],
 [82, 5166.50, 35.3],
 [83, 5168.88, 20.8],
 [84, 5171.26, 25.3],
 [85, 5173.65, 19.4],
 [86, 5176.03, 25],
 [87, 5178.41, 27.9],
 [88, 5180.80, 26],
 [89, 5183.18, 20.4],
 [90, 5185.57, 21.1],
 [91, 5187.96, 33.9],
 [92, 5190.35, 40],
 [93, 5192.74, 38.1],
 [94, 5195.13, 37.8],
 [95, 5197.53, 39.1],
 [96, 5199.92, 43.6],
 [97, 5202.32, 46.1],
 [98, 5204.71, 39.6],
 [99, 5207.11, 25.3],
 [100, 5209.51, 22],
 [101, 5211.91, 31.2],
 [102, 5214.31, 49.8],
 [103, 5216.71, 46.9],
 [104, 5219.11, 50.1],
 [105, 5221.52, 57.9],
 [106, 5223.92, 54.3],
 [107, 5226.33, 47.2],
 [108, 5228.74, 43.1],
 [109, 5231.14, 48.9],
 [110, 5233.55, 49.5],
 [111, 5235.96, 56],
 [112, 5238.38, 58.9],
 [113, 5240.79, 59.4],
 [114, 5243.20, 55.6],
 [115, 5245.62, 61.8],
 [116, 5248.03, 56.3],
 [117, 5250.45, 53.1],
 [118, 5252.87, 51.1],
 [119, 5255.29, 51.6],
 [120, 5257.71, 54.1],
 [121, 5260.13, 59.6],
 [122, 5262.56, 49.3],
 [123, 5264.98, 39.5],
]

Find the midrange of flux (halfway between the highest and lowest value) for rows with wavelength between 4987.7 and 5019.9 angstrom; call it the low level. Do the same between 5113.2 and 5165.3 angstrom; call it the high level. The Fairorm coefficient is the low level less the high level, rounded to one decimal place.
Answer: 3.8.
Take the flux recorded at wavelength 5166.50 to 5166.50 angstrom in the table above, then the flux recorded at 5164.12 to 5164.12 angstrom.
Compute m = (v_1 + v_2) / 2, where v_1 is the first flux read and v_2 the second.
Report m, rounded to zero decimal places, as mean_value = 37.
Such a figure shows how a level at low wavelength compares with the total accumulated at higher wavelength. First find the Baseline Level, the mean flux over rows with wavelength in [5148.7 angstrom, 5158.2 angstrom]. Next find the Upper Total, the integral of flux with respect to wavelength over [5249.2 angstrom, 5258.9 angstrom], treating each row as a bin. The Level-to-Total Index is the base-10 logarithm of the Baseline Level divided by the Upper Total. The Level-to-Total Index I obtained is -1.20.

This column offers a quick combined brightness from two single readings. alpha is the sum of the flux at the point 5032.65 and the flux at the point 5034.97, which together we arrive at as 91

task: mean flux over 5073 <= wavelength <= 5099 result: 37.0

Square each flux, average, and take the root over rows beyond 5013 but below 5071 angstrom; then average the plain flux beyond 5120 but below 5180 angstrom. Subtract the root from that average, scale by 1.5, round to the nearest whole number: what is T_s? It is -9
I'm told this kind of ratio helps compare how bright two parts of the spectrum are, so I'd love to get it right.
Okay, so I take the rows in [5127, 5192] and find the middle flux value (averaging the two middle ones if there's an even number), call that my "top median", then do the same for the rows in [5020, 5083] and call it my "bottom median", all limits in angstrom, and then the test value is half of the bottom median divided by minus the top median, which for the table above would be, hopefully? -0.58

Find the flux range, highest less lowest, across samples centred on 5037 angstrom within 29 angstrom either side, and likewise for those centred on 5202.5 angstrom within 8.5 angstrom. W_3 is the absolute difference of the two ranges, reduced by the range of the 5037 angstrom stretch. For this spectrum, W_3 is -5.9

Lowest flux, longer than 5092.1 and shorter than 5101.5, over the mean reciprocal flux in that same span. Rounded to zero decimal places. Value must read 1251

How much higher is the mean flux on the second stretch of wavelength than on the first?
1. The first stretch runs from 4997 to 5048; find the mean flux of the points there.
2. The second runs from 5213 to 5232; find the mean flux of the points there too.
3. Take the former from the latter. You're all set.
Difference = 11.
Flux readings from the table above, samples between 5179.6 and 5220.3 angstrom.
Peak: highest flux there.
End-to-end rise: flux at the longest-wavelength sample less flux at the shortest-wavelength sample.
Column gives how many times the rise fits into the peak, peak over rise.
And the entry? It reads 2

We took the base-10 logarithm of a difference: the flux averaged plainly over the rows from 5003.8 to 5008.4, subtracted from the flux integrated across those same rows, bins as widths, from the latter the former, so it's 2.13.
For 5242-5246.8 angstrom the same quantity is 2.35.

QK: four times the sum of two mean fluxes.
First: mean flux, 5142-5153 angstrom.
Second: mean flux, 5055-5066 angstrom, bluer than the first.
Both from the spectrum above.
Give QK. 310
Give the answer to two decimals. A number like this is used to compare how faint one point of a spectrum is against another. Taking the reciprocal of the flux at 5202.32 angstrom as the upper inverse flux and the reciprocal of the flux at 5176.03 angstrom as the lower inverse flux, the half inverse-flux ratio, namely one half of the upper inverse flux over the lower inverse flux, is 0.27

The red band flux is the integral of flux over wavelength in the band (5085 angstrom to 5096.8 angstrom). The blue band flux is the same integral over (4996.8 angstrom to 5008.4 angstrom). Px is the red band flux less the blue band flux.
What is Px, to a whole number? -7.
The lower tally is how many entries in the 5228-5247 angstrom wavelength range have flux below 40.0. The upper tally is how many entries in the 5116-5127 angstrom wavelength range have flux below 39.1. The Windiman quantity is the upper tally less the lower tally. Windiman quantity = 4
